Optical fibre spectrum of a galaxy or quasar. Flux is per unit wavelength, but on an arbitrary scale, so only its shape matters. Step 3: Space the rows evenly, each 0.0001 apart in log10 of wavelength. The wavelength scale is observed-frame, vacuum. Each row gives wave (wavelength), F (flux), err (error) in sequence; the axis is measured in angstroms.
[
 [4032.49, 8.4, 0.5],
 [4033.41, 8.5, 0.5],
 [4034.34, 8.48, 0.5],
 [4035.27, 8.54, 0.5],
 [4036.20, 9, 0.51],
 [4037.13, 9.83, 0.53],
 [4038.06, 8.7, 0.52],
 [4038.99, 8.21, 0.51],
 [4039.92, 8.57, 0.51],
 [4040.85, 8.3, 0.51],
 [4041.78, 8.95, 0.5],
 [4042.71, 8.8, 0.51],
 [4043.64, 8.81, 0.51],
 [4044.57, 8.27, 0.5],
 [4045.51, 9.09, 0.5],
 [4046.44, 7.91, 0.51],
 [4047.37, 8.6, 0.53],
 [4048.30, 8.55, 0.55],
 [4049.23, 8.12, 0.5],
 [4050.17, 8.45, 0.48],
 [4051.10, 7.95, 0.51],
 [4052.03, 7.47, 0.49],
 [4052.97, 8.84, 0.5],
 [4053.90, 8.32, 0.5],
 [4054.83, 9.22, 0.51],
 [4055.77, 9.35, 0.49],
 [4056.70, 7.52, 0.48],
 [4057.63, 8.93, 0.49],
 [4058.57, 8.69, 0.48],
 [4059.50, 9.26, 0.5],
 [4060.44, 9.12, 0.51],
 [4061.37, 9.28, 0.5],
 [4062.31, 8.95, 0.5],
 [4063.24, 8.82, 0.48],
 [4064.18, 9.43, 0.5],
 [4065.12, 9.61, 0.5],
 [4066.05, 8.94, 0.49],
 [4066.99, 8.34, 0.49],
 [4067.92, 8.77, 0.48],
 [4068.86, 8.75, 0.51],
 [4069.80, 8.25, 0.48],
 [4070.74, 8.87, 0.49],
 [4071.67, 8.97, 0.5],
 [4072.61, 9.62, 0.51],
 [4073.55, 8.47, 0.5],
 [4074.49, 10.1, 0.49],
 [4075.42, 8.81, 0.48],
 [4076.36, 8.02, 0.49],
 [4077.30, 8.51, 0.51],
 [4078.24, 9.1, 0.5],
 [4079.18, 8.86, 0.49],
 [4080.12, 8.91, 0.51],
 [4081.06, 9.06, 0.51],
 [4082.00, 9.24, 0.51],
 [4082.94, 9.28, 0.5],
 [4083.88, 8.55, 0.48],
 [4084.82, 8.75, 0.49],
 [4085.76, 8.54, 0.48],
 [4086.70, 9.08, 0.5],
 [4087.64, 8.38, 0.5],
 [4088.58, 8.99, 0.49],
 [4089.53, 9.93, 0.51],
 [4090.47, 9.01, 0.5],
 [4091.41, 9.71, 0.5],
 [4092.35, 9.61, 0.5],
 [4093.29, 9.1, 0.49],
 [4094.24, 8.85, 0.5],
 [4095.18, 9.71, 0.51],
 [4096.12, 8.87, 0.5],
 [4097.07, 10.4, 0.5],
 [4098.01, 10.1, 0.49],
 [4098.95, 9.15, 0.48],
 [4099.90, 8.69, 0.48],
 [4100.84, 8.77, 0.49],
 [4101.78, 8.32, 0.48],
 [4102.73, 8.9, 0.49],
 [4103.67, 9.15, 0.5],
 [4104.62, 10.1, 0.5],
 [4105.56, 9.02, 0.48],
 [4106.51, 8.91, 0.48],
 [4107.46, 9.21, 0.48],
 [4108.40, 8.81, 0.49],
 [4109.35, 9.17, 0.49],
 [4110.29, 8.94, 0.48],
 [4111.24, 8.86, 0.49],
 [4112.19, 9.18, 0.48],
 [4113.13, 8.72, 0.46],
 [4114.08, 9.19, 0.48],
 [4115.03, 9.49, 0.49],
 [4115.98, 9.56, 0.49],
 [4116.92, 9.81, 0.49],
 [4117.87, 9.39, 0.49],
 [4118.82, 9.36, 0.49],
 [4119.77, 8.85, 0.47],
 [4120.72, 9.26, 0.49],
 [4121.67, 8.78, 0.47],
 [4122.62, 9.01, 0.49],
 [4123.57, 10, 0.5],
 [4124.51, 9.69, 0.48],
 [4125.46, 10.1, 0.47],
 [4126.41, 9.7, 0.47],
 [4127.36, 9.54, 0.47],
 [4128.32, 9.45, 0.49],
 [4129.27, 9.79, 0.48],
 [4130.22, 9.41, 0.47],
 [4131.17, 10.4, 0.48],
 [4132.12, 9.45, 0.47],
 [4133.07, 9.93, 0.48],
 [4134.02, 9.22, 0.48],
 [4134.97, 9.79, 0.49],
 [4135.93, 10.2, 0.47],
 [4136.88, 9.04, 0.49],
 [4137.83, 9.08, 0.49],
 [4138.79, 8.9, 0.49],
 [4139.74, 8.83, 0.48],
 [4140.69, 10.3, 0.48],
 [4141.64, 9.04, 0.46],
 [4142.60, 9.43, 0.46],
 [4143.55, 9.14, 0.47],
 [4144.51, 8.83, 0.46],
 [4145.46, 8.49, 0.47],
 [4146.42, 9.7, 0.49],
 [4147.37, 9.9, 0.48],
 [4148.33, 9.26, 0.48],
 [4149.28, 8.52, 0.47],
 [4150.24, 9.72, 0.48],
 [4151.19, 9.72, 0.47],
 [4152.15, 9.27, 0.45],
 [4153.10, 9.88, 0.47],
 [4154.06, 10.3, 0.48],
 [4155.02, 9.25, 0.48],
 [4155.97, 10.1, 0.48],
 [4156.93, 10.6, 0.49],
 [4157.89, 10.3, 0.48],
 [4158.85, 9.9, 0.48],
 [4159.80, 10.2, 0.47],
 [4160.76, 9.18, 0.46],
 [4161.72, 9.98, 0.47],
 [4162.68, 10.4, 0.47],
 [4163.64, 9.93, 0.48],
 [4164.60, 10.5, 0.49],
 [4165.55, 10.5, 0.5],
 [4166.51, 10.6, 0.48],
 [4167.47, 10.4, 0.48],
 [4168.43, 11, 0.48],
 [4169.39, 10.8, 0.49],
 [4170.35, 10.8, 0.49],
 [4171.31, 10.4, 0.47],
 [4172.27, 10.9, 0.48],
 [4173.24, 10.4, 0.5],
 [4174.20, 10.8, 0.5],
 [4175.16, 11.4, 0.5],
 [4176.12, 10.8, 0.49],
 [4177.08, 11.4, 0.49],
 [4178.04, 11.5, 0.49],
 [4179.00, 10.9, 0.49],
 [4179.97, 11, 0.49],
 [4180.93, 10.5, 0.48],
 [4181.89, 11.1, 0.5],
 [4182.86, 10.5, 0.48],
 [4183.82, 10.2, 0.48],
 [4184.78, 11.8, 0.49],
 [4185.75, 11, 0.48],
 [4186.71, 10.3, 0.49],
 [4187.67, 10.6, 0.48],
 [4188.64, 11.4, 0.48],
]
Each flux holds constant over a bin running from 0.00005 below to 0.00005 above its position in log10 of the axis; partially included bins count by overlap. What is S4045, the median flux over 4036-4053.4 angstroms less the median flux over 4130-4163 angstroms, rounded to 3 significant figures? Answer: -1.13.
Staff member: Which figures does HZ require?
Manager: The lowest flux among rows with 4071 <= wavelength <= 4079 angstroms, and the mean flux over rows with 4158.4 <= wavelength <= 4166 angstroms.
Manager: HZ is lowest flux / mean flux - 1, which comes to -0.20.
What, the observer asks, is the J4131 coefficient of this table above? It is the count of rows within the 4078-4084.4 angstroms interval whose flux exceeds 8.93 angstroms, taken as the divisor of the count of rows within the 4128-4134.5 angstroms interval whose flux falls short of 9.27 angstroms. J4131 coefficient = 0.25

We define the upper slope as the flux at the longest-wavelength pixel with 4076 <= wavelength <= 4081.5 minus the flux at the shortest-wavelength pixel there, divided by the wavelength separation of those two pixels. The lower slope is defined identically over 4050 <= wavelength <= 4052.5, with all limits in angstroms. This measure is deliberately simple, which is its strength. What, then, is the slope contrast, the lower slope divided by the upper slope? -2.4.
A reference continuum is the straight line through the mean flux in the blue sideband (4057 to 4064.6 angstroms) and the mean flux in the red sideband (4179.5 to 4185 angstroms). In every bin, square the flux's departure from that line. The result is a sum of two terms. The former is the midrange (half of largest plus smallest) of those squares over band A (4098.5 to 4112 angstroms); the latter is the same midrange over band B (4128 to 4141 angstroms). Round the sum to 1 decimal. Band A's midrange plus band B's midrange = 1.9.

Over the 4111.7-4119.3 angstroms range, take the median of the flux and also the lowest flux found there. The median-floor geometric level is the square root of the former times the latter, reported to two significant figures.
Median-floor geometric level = 9.0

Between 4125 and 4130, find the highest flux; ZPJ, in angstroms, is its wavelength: 4125.46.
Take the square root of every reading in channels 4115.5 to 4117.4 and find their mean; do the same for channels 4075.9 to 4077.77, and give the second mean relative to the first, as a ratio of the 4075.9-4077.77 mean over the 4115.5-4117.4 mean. 0.92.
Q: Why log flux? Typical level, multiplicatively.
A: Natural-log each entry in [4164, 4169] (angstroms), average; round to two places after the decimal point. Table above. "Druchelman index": 2.36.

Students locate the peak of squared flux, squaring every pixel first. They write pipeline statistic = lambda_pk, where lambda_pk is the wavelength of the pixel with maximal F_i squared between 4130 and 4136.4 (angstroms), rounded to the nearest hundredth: 4131.17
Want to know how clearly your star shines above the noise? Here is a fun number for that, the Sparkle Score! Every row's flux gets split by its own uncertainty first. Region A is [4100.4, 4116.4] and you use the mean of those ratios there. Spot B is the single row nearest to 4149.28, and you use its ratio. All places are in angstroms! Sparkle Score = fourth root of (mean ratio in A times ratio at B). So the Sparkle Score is 4.29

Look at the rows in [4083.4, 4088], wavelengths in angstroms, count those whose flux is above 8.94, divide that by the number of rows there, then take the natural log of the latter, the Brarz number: -1.6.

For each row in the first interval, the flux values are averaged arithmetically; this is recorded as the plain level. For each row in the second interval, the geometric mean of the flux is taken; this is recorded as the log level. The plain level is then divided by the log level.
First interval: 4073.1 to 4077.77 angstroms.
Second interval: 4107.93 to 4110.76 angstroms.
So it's 0.98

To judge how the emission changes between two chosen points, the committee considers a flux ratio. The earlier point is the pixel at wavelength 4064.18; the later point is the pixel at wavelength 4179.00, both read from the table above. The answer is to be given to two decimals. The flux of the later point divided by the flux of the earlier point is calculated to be 1.16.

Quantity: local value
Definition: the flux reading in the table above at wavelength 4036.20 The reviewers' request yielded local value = 9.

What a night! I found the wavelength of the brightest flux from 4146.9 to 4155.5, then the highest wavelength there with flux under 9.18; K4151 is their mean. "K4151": 4151.7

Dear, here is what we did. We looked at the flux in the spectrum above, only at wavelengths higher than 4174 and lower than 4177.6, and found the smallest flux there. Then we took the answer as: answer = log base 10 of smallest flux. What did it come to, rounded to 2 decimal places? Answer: 1.03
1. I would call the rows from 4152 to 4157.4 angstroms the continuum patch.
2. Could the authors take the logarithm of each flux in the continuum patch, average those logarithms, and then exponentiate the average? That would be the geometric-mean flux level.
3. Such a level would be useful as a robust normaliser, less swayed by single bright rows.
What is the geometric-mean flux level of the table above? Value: 9.9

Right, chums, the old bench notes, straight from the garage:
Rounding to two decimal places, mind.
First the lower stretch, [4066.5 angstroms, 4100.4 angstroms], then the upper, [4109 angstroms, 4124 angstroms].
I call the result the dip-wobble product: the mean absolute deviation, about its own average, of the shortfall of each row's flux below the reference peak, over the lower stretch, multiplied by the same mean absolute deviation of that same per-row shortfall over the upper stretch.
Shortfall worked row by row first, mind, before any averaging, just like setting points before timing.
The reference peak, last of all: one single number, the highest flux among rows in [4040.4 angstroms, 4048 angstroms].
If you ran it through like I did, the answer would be 0.12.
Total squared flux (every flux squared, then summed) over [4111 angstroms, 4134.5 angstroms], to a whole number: 2235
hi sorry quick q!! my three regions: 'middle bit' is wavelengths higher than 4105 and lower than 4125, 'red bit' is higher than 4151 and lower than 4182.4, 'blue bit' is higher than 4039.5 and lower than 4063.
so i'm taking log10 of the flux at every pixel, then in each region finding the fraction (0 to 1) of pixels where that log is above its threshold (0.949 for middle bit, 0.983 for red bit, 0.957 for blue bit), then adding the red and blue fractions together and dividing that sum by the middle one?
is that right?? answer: 1.5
